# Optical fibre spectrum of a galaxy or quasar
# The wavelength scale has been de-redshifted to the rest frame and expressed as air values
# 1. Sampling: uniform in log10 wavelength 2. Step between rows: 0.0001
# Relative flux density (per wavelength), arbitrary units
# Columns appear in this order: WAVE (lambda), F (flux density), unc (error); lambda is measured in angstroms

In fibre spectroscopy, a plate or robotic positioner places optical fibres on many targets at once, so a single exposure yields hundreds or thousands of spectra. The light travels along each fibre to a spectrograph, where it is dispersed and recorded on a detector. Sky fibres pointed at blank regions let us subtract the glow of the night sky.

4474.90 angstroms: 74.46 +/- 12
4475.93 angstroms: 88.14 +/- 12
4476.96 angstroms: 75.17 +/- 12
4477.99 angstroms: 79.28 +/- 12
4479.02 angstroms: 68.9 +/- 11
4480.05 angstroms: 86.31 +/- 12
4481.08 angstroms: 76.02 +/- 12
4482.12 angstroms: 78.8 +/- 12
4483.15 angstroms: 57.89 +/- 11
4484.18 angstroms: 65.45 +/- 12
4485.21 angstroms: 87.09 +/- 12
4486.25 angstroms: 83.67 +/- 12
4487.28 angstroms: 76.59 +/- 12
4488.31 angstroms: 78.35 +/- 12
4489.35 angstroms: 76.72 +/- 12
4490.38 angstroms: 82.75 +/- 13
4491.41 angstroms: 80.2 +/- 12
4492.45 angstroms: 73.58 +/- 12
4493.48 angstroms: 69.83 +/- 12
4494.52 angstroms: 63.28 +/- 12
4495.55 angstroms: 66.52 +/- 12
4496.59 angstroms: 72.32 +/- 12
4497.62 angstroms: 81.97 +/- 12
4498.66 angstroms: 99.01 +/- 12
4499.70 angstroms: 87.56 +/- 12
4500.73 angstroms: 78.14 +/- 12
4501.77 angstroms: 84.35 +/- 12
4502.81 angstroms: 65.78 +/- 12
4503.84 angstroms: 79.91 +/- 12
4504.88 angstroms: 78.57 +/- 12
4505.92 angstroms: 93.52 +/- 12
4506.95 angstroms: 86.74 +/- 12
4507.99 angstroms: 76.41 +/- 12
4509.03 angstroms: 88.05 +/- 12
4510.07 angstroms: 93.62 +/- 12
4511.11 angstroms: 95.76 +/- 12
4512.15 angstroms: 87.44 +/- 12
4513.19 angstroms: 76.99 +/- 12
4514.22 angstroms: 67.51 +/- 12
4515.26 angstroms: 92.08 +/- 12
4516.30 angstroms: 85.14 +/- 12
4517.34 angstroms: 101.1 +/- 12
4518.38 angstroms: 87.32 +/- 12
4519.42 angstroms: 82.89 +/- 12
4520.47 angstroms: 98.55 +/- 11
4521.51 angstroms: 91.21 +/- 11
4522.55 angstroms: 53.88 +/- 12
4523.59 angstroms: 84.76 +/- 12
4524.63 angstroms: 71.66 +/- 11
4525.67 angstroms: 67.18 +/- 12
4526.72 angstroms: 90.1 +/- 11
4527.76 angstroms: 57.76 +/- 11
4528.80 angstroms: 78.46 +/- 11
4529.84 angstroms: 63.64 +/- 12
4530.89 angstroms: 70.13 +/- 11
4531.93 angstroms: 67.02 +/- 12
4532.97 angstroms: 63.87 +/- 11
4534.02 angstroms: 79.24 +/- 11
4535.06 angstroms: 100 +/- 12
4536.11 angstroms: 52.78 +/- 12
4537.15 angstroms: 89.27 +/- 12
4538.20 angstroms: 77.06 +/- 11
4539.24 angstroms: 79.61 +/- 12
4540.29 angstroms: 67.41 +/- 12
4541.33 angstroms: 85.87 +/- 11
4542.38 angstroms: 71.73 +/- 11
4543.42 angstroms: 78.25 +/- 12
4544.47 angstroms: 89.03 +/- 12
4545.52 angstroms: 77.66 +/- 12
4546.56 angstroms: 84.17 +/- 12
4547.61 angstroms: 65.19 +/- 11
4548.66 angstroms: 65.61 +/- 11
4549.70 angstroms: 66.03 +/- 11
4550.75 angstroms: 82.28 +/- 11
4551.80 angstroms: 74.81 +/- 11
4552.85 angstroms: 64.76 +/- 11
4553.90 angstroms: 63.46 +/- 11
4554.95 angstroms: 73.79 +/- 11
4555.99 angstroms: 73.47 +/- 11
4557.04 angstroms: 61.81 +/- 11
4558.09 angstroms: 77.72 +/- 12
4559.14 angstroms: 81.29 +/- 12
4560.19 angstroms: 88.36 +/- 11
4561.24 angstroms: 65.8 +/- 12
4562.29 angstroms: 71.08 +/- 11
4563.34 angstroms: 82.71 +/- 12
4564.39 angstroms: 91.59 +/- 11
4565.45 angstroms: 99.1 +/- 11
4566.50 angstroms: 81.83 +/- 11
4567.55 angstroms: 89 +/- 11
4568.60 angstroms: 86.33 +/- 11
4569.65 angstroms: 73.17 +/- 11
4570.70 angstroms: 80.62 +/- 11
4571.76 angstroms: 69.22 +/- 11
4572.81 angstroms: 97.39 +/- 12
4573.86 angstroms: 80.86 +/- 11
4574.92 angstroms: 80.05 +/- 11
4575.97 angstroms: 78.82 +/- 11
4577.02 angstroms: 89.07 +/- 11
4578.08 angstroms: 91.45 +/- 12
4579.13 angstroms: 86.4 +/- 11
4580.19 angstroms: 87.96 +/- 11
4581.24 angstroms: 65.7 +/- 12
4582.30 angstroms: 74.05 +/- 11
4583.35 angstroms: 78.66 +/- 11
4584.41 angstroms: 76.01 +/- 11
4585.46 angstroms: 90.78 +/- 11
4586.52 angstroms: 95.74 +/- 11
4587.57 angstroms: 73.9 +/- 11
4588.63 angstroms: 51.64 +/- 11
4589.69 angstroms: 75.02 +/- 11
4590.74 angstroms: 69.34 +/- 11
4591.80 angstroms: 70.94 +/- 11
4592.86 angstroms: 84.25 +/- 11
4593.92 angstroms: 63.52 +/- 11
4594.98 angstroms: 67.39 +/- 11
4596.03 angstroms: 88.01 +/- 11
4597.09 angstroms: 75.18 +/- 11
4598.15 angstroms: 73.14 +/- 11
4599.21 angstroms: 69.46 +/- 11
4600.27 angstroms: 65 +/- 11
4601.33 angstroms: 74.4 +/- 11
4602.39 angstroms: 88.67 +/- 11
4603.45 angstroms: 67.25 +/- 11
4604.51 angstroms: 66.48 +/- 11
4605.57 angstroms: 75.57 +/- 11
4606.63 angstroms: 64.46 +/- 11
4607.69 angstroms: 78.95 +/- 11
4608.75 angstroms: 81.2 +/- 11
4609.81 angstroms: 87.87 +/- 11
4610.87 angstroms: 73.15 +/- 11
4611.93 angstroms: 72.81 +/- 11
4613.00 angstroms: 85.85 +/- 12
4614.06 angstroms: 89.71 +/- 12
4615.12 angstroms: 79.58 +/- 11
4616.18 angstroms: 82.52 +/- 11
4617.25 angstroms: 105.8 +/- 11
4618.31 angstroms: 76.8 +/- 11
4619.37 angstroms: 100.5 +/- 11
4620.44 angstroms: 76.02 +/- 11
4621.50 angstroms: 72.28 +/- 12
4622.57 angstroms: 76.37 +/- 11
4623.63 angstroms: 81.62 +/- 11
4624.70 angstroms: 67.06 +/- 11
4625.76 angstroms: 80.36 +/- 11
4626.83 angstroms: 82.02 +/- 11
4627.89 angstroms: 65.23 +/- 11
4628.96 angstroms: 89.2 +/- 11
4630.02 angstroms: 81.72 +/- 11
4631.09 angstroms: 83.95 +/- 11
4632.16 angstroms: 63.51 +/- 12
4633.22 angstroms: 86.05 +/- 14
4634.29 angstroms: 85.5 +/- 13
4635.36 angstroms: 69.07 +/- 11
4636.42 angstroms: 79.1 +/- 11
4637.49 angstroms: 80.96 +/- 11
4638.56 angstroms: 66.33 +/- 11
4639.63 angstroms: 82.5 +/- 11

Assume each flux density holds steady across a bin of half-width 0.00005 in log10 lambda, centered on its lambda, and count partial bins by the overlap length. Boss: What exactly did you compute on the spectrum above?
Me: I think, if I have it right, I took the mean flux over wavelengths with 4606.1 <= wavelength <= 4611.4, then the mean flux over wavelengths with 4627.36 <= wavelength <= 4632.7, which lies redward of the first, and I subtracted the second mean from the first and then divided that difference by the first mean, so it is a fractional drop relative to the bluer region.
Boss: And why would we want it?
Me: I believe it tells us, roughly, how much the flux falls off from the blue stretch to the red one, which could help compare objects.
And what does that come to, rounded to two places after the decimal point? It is 0.01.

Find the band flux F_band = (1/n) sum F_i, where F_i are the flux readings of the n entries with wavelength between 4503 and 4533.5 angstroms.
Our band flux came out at 80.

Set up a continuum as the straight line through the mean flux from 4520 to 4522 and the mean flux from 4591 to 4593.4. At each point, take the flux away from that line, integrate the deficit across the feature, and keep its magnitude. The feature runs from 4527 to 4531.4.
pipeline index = 106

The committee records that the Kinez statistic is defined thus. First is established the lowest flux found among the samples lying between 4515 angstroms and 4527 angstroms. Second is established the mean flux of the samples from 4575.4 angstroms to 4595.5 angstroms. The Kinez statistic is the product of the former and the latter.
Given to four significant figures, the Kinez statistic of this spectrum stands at 4170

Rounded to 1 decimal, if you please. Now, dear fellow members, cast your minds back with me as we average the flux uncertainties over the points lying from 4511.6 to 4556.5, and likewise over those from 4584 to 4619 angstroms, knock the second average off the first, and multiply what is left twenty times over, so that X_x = 9.0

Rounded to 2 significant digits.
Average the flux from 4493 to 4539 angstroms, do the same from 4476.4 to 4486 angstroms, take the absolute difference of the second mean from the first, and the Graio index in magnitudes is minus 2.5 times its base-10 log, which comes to -1.6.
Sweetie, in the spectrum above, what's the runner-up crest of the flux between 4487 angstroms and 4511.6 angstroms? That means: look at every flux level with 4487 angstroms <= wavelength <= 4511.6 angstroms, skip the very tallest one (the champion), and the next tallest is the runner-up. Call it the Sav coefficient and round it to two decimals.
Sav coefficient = 95.76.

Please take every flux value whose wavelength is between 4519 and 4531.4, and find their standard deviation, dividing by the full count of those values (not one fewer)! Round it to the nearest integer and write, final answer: 13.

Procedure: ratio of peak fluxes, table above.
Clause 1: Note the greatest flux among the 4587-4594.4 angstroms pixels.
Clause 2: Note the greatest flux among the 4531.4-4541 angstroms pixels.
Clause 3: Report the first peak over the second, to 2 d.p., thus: 0.84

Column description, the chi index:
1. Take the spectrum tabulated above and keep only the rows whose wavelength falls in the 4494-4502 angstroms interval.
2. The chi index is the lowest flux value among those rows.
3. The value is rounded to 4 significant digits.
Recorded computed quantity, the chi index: 63.28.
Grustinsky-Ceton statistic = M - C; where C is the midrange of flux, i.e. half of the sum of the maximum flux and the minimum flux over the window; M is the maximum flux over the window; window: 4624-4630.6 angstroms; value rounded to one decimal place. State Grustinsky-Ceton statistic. 12.0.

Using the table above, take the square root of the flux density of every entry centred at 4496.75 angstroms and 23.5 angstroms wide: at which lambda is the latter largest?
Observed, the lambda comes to 4498.66 angstroms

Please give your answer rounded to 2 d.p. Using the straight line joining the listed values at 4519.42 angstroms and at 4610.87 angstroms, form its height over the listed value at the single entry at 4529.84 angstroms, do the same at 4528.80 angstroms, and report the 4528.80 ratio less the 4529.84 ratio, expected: -0.24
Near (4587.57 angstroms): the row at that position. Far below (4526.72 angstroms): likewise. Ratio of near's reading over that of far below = 0.82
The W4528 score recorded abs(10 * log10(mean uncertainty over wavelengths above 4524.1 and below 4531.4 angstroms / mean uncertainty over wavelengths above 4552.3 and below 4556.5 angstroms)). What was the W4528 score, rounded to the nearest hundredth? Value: 0.11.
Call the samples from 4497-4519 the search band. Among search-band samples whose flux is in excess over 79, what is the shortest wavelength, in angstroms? 4497.62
